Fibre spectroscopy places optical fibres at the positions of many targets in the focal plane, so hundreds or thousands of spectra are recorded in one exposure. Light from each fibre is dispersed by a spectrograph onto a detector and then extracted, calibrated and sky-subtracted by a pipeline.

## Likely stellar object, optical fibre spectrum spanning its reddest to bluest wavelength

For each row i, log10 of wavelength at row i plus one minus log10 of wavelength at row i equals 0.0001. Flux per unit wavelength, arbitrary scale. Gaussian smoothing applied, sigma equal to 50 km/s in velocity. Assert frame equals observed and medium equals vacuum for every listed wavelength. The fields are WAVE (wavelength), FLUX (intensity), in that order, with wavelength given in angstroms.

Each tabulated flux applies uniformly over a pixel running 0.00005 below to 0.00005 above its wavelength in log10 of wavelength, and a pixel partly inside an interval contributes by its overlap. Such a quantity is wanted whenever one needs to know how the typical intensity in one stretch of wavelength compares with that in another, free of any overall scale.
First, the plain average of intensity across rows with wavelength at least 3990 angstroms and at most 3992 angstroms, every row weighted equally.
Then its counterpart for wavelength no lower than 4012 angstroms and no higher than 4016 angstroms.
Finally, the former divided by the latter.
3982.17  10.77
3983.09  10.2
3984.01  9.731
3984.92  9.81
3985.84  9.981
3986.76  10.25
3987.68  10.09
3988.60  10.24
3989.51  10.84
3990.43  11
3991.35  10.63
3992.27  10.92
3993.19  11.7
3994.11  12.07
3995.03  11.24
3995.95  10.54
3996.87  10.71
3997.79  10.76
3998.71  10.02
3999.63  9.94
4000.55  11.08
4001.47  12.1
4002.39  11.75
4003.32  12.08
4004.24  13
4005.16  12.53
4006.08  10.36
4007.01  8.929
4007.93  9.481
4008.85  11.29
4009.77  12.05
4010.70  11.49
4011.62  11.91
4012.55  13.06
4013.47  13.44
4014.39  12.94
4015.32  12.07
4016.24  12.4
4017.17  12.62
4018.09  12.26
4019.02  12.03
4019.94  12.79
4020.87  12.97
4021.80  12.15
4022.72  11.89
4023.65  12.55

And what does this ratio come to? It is 0.84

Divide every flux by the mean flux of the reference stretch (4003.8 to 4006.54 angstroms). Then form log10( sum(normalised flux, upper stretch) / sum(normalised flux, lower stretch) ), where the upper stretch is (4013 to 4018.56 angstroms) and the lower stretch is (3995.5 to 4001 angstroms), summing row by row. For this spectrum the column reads 0.08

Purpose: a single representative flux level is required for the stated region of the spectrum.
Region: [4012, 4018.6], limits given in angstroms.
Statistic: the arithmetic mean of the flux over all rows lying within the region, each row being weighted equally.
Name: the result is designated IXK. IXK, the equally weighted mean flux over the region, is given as 12.7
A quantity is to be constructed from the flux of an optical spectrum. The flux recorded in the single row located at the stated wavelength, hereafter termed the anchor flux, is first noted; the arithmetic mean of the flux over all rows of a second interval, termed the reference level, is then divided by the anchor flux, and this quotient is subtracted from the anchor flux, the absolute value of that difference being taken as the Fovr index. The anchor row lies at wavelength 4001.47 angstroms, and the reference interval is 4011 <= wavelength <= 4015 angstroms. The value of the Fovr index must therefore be 11.0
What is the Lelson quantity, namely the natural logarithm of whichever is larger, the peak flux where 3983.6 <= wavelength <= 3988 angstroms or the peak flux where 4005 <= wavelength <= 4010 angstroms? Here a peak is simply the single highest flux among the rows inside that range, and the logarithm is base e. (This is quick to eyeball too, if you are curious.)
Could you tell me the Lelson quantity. 2.53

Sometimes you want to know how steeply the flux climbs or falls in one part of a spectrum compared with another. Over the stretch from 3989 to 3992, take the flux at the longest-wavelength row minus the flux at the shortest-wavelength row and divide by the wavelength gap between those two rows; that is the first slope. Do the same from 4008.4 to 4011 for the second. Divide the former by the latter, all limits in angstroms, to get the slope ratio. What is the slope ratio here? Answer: -1.1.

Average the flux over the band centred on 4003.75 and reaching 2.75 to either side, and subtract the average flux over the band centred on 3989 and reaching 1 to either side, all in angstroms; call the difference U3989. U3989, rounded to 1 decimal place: 1.4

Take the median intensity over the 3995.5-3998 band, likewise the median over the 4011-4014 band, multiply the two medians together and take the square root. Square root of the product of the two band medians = 11.8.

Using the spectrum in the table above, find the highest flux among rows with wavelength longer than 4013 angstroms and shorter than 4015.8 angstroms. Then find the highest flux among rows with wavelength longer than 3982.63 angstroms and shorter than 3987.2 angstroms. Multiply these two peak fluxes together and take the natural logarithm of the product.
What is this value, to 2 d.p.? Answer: 4.93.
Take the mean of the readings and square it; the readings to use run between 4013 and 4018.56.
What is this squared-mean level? 159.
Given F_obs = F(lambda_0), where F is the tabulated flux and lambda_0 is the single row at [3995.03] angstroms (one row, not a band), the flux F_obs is 11.24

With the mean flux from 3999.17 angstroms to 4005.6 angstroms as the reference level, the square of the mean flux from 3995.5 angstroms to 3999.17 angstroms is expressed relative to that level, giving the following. 9.4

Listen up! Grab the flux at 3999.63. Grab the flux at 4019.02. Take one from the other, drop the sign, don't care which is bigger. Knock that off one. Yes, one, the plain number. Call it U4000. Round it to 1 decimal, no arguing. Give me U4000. -1.1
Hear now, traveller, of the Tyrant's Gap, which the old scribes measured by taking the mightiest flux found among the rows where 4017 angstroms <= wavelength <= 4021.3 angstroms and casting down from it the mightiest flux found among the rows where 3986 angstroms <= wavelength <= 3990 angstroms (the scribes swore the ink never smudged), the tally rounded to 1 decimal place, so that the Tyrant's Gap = 2.1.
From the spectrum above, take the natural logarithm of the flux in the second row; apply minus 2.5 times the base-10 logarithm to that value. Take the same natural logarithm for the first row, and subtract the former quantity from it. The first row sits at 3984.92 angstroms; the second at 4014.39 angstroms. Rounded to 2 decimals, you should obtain 3.30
